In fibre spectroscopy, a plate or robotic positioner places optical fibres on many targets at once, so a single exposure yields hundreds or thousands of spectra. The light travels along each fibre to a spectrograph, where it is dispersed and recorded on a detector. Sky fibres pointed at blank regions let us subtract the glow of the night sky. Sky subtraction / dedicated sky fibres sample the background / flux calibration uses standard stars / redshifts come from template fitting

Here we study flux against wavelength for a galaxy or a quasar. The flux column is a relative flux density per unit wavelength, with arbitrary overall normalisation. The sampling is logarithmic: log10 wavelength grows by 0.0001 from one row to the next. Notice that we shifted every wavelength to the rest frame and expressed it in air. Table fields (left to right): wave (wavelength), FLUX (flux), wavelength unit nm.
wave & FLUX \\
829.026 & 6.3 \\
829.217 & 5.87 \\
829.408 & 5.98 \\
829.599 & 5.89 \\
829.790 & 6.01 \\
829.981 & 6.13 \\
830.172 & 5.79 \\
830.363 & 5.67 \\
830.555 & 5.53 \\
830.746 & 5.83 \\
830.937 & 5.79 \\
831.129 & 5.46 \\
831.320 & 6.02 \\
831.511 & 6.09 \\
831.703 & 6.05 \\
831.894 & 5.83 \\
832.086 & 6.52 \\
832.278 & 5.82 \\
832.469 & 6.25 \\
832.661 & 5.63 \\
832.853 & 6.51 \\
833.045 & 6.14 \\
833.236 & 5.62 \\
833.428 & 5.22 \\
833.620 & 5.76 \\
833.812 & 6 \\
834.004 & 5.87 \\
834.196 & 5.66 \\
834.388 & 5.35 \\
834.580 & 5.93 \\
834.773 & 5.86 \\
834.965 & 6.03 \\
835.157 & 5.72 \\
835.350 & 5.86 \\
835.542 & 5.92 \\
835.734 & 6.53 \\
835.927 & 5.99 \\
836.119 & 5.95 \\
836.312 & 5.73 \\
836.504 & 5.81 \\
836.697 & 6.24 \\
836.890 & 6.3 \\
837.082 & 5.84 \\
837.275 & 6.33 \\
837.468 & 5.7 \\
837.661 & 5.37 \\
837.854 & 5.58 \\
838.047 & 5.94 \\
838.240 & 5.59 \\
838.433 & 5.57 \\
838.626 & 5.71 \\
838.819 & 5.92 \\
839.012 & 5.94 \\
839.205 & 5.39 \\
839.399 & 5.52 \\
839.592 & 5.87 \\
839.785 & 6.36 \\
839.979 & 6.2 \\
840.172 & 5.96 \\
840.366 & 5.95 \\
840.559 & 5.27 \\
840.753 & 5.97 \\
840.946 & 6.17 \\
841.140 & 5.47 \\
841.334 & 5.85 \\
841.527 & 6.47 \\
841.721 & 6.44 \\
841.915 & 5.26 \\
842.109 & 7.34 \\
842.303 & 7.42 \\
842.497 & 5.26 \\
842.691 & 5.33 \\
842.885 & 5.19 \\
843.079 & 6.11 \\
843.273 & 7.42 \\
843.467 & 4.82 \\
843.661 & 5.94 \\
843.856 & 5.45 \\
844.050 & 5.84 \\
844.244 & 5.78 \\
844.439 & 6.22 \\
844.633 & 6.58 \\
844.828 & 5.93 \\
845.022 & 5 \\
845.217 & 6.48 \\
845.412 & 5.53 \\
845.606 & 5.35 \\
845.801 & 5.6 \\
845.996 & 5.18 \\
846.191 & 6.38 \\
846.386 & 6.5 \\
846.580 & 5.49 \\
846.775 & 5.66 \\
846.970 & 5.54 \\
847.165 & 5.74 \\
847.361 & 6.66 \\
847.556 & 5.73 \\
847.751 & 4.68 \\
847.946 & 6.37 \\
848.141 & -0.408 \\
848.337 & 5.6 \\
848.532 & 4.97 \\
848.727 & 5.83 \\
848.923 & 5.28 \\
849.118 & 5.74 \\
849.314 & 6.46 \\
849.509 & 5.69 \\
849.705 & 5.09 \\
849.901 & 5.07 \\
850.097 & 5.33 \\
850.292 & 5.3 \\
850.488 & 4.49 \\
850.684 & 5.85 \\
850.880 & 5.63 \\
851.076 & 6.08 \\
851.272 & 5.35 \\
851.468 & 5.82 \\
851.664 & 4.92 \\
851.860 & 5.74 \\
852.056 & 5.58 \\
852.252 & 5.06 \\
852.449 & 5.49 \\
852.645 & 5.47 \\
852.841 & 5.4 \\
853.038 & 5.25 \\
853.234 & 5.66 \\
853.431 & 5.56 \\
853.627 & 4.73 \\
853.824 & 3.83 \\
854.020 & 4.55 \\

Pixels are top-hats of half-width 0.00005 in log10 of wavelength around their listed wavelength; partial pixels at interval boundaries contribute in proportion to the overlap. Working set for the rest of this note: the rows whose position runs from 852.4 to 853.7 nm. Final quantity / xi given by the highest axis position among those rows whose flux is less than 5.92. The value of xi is 853.627 nm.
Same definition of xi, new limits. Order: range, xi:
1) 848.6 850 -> 849.901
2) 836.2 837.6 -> 837.468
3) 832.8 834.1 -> 834.004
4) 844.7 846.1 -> 845.996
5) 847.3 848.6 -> 848.532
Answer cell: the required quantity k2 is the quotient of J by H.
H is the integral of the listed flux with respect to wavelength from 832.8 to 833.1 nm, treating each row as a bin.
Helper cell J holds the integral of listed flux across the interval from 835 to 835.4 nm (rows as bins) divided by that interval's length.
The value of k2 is 3.1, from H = 1.9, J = 5.81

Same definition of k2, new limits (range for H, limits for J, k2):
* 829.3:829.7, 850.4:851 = 2.3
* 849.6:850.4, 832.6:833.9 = 1.4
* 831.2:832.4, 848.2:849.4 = 0.7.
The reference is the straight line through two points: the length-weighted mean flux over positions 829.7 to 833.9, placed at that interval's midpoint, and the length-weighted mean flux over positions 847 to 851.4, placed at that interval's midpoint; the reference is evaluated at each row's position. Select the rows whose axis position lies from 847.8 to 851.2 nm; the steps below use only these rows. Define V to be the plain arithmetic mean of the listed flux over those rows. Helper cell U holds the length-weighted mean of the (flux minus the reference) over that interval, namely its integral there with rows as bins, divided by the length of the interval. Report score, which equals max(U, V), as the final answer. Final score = 5.20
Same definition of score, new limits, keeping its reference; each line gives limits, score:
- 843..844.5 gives 5.95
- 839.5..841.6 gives 5.96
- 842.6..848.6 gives 5.57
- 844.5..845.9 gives 5.78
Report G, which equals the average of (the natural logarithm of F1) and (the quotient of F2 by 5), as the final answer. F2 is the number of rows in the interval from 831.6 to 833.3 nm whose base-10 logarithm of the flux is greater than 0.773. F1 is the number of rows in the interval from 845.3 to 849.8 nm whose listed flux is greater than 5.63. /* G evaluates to 1.7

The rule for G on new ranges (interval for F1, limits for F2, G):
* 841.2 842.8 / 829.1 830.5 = 1.1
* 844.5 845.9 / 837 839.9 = 0.9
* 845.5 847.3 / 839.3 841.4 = 1.3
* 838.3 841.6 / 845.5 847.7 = 1.5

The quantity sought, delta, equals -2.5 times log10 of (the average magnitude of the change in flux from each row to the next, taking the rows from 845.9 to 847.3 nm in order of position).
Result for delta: 0.8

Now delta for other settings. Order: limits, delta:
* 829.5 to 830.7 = 1.9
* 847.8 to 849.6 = -0.8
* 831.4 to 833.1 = 0.8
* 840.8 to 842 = 0.6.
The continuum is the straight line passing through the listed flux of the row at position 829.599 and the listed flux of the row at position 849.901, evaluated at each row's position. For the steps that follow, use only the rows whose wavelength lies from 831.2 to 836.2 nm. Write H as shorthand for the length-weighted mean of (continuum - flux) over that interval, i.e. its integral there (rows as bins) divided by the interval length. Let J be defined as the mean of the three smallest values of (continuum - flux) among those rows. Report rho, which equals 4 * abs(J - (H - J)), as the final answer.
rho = 5.5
